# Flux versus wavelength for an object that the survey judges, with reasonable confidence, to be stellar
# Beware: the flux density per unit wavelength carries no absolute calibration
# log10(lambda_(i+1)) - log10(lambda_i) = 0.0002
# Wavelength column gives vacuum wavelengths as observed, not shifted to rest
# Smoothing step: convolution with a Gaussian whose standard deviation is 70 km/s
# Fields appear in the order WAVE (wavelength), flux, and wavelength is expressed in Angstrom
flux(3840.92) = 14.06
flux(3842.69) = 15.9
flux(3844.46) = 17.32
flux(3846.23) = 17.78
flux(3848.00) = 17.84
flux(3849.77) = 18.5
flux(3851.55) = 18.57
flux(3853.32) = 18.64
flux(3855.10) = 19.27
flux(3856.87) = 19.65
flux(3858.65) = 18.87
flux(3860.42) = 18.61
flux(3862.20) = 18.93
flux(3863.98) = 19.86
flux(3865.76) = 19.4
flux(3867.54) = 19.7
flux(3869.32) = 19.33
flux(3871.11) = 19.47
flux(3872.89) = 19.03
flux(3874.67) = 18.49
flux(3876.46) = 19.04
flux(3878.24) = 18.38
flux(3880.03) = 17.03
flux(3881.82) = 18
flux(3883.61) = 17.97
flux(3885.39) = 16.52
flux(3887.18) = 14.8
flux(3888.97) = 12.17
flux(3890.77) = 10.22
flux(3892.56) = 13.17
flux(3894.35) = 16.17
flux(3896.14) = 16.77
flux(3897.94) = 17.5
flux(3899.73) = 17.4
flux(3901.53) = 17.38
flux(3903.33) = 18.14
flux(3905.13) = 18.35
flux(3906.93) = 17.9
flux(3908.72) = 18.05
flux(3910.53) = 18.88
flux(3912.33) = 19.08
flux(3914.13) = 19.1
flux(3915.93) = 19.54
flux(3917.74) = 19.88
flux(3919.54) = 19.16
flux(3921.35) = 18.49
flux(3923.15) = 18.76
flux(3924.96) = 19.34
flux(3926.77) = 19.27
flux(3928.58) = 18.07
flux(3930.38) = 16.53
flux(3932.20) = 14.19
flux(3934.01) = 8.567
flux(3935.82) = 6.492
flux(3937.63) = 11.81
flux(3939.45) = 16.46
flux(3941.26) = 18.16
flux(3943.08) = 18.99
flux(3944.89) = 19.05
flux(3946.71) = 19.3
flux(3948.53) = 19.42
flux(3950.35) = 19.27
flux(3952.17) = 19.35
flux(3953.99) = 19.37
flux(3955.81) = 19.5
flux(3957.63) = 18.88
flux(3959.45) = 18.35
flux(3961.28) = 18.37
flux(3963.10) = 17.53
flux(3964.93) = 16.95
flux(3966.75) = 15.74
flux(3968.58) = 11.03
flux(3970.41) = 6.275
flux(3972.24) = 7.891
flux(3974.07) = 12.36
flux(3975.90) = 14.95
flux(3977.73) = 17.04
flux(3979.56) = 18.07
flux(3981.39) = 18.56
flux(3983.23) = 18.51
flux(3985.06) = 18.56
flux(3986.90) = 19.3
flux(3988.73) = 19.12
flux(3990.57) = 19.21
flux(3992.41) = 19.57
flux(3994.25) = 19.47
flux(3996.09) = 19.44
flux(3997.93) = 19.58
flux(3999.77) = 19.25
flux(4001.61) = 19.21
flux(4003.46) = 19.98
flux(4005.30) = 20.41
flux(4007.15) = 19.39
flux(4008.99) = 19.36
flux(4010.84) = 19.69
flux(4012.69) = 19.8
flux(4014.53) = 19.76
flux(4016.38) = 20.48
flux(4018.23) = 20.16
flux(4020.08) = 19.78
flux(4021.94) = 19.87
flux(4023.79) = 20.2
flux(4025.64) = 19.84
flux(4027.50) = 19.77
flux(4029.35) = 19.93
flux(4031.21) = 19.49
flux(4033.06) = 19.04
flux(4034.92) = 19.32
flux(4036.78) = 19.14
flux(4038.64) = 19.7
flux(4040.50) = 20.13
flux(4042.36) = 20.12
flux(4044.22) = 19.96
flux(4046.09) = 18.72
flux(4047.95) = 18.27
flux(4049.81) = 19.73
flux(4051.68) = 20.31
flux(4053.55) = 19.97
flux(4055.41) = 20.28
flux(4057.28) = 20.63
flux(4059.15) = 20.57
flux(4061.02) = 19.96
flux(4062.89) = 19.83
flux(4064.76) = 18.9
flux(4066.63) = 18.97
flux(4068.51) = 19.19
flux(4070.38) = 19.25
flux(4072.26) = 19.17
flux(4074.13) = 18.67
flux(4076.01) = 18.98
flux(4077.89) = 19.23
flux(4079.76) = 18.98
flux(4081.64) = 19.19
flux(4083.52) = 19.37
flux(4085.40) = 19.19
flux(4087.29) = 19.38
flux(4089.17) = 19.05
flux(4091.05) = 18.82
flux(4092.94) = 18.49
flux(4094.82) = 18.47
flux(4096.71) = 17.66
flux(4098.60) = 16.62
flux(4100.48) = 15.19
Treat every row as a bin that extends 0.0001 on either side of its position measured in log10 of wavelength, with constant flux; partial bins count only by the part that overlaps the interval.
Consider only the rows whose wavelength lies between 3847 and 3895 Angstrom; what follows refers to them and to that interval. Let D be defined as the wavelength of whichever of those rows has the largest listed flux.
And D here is 3863.98 Angstrom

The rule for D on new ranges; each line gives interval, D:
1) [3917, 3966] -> 3917.74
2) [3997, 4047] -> 4016.38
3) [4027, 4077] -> 4057.28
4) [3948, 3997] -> 3992.41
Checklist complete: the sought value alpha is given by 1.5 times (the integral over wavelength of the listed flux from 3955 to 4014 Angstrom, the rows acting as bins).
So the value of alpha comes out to 1554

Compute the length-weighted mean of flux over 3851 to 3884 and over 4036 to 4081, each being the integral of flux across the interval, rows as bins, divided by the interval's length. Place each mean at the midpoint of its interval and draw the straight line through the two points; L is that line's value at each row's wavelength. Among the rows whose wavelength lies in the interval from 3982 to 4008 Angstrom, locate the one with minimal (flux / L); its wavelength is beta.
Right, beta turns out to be 3983.23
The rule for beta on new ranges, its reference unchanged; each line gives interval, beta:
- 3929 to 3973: 3970.41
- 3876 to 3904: 3890.77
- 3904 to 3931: 3930.38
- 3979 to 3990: 3979.56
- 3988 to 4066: 4047.95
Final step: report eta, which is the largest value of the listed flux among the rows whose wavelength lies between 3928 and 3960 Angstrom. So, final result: 19.5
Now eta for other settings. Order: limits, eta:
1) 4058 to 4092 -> 20.57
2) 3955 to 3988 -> 19.5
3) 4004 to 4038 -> 20.48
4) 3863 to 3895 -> 19.86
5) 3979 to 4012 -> 20.41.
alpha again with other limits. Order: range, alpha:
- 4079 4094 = 429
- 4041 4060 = 566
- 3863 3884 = 593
